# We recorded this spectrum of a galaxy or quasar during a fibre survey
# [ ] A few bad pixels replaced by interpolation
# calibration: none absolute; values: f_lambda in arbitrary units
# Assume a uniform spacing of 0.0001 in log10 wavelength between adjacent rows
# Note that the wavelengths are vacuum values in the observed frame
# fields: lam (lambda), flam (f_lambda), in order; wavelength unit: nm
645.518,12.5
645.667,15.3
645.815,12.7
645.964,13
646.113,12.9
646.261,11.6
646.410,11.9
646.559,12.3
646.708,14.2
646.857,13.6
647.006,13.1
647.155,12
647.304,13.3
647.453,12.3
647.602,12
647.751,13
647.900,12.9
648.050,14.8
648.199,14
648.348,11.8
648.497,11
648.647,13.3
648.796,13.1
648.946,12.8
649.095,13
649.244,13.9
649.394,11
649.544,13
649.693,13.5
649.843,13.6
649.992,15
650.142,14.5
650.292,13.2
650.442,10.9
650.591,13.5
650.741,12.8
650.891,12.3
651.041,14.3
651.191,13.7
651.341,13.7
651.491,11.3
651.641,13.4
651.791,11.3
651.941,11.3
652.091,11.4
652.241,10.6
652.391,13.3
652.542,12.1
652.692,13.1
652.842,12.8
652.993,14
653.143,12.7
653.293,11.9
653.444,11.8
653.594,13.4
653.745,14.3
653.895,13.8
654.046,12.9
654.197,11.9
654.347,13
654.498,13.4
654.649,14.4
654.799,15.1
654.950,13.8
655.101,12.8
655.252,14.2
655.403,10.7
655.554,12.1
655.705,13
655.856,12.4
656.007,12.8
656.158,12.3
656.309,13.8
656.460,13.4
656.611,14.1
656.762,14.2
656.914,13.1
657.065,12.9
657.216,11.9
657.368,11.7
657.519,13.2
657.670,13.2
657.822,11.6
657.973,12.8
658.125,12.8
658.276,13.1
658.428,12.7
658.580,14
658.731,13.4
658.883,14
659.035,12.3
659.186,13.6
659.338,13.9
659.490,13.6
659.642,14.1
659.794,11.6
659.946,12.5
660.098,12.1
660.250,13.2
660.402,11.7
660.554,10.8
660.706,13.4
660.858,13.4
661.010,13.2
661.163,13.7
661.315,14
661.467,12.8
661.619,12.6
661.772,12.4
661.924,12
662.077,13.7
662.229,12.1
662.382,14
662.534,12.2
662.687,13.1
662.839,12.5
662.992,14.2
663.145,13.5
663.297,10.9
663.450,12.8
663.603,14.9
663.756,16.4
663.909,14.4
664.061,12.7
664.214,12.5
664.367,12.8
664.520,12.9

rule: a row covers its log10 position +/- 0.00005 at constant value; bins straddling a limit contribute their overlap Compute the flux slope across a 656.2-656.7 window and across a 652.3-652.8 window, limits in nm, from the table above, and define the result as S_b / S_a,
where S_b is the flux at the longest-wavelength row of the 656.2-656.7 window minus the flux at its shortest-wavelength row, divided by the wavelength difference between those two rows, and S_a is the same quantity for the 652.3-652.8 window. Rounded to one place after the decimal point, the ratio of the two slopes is -1.5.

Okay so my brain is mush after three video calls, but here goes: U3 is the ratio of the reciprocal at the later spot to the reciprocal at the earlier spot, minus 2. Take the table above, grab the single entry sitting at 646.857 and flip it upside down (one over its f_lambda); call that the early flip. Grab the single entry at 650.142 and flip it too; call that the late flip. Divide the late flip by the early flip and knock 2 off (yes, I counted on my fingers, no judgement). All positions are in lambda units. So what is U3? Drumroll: -1.06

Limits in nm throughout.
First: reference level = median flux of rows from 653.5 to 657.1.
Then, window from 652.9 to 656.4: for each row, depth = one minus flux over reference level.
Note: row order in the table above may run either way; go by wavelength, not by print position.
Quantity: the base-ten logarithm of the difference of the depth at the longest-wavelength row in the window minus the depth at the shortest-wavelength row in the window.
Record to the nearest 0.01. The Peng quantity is -1.82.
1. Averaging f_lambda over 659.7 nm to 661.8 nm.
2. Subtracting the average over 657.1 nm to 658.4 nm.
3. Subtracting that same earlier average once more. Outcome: -12.4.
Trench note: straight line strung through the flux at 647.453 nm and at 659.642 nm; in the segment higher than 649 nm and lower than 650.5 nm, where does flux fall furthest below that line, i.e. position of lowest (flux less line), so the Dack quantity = 650.442 nm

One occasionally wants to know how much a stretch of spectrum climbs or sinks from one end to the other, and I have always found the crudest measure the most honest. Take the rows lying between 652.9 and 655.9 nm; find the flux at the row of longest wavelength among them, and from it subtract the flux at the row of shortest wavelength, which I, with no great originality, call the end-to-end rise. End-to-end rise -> -1.6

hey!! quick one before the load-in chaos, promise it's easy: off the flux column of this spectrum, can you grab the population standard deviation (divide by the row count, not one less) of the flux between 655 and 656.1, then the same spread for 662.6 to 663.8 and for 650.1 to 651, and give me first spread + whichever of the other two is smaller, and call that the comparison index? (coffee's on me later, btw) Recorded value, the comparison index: 2.1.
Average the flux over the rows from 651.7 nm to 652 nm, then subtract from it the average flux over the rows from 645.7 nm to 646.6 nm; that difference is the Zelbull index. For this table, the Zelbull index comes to -1.1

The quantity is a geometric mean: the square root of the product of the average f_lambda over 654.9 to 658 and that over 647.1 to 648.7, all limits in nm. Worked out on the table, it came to 12.81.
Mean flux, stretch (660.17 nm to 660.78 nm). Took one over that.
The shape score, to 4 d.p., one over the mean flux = 0.0815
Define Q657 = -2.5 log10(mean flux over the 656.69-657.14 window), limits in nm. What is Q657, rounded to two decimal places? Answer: -2.82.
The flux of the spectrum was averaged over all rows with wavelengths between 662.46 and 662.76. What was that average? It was 12.6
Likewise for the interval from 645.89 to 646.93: 12.8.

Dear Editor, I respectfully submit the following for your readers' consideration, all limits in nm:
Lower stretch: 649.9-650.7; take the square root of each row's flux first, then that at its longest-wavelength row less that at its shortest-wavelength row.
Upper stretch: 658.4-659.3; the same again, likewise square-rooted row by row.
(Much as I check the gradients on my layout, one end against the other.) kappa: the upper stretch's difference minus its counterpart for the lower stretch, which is 0.32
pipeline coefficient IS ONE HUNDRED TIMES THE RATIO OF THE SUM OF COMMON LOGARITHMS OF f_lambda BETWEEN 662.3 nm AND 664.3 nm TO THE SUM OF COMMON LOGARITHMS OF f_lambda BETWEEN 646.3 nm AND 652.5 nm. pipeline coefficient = 32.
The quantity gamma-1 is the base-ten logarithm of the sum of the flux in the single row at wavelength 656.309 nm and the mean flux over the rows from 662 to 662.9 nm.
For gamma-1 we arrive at 1.427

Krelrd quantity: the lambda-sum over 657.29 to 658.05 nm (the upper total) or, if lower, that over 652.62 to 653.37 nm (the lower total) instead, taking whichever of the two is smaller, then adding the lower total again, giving 127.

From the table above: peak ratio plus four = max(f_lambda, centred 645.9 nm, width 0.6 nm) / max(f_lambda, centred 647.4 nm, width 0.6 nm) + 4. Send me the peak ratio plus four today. 5.150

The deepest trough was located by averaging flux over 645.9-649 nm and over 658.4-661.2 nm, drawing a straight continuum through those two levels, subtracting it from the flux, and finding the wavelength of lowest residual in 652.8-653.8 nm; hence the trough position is 653.444 nm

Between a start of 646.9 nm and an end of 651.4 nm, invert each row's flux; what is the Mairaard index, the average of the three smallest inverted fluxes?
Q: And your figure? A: 0.0677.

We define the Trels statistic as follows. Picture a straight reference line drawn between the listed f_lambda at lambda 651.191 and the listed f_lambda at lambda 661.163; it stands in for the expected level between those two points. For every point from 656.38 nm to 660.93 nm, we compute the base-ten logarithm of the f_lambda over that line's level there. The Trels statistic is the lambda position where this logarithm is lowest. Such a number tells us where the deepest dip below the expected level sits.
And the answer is 660.554 nm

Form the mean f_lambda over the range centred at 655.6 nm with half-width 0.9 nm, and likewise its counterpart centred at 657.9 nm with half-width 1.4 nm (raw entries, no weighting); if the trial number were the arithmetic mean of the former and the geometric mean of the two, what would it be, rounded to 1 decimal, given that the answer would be 13.0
